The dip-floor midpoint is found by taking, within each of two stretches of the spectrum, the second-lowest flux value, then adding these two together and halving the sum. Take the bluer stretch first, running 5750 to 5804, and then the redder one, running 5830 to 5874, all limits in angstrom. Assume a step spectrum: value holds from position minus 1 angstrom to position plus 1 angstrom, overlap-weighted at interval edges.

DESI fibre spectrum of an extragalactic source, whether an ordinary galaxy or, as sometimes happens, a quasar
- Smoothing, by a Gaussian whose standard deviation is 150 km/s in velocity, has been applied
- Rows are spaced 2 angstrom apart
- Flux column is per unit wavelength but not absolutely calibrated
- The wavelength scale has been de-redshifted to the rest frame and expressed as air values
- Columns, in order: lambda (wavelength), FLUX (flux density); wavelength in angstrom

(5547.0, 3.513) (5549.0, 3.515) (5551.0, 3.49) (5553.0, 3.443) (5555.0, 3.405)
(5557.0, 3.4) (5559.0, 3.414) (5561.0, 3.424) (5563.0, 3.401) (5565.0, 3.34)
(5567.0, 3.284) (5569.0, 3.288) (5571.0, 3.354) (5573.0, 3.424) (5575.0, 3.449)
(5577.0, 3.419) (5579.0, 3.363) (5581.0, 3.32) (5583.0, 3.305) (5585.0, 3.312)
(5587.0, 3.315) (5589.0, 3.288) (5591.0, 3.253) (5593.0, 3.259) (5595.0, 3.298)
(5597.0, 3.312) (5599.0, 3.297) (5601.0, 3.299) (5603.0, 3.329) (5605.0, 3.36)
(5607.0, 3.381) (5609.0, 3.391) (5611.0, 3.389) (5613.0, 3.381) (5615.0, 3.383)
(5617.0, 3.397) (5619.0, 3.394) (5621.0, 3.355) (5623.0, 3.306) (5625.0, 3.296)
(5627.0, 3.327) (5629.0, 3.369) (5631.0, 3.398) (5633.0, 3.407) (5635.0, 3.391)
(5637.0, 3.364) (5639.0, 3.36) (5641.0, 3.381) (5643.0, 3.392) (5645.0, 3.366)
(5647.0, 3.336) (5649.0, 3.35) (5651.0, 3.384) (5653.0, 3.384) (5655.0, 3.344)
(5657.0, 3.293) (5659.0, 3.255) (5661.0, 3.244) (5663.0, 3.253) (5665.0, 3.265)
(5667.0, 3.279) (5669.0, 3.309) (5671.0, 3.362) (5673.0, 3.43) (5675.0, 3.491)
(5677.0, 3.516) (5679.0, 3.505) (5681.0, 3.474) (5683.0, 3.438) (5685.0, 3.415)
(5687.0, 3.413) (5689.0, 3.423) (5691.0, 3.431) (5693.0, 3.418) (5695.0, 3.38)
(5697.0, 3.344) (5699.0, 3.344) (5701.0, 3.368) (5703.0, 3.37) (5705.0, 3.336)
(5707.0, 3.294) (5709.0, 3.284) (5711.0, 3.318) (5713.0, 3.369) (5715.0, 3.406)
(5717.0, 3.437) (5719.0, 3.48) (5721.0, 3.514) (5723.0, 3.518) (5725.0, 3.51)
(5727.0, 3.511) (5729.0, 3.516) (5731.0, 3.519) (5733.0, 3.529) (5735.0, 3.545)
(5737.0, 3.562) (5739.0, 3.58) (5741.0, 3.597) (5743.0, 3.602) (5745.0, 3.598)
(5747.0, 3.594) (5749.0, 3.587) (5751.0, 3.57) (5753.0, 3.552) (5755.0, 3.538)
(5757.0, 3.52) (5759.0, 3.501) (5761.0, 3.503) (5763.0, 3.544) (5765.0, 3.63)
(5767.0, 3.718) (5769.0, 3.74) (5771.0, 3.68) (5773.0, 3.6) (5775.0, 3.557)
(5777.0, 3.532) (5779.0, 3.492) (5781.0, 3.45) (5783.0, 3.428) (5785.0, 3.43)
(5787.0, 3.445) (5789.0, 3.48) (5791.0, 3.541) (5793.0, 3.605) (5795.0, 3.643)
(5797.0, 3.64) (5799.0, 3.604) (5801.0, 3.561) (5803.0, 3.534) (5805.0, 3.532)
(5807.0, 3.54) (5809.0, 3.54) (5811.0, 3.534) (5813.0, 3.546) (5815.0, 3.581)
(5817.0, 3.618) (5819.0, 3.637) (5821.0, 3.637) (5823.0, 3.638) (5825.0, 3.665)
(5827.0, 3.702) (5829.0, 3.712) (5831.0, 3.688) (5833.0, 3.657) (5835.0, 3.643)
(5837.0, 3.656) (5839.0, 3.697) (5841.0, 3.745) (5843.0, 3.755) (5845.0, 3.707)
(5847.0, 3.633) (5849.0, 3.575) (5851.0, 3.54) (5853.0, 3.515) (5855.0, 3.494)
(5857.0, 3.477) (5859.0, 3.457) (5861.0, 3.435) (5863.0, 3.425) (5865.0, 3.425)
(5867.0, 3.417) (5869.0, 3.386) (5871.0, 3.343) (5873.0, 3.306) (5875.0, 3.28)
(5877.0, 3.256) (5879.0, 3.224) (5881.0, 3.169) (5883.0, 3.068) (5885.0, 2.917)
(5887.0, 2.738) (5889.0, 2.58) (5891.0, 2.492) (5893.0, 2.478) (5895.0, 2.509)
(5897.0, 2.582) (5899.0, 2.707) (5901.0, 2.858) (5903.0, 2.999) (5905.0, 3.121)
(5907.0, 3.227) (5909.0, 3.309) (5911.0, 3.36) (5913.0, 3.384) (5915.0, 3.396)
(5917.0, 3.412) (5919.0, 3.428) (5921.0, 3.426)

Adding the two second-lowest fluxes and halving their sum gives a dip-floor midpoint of 3.39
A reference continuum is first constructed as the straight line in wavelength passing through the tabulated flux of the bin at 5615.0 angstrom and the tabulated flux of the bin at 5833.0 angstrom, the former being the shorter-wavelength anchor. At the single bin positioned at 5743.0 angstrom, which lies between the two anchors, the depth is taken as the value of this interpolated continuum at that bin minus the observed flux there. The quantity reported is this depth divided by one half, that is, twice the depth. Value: -0.12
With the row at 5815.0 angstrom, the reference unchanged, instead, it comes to 0.11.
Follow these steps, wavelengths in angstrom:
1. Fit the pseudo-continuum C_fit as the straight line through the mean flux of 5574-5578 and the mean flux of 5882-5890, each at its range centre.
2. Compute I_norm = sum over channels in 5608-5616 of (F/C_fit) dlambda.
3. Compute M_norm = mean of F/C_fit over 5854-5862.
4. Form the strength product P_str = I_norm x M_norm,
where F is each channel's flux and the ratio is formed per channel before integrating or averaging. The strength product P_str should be 9.7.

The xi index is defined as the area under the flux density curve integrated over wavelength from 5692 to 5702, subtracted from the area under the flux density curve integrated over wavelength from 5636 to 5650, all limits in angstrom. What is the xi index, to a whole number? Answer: 13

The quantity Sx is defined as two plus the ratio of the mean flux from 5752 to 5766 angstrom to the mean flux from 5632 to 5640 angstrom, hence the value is 3.05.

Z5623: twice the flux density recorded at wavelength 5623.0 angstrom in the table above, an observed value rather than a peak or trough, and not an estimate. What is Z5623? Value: 6.6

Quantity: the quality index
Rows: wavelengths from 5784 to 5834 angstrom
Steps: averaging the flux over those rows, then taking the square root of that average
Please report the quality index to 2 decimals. 1.89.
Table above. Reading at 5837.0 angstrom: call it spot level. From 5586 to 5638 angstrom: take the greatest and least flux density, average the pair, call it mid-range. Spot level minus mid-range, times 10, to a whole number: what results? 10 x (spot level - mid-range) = 3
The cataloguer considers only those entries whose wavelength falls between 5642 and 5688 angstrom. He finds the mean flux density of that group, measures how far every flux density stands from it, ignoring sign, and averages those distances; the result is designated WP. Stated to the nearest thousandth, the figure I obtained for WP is 0.068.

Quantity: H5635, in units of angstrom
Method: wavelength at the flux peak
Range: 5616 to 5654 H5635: 5633.0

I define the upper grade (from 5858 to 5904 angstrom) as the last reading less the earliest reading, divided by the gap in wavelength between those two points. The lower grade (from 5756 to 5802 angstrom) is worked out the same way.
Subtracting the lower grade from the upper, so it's -0.011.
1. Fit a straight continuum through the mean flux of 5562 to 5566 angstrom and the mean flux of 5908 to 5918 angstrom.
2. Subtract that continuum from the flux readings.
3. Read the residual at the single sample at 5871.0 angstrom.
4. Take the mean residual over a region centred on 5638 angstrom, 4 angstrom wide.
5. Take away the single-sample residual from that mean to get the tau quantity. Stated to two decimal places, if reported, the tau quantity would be 0.02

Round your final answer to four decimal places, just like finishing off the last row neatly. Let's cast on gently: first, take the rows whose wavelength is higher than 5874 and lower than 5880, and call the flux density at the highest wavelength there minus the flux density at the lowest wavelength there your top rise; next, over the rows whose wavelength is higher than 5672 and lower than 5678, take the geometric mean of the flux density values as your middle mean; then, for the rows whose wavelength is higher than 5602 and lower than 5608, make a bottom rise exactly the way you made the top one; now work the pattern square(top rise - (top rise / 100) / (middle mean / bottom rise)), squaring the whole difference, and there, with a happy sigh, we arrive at 0.0031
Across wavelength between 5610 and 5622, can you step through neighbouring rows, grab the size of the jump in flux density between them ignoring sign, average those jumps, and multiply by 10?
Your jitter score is 0.13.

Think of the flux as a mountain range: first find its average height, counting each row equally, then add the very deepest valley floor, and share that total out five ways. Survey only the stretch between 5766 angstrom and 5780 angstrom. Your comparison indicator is 1.42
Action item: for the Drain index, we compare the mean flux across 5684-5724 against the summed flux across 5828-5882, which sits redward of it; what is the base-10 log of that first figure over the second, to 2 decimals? -1.45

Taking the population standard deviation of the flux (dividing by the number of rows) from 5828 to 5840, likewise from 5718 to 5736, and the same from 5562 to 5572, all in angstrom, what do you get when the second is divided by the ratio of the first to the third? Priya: 0.03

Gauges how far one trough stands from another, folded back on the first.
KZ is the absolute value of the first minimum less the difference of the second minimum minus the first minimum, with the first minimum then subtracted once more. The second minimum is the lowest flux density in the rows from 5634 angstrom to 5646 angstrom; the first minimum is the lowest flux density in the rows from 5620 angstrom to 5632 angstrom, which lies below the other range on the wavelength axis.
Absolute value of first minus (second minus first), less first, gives -0.06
